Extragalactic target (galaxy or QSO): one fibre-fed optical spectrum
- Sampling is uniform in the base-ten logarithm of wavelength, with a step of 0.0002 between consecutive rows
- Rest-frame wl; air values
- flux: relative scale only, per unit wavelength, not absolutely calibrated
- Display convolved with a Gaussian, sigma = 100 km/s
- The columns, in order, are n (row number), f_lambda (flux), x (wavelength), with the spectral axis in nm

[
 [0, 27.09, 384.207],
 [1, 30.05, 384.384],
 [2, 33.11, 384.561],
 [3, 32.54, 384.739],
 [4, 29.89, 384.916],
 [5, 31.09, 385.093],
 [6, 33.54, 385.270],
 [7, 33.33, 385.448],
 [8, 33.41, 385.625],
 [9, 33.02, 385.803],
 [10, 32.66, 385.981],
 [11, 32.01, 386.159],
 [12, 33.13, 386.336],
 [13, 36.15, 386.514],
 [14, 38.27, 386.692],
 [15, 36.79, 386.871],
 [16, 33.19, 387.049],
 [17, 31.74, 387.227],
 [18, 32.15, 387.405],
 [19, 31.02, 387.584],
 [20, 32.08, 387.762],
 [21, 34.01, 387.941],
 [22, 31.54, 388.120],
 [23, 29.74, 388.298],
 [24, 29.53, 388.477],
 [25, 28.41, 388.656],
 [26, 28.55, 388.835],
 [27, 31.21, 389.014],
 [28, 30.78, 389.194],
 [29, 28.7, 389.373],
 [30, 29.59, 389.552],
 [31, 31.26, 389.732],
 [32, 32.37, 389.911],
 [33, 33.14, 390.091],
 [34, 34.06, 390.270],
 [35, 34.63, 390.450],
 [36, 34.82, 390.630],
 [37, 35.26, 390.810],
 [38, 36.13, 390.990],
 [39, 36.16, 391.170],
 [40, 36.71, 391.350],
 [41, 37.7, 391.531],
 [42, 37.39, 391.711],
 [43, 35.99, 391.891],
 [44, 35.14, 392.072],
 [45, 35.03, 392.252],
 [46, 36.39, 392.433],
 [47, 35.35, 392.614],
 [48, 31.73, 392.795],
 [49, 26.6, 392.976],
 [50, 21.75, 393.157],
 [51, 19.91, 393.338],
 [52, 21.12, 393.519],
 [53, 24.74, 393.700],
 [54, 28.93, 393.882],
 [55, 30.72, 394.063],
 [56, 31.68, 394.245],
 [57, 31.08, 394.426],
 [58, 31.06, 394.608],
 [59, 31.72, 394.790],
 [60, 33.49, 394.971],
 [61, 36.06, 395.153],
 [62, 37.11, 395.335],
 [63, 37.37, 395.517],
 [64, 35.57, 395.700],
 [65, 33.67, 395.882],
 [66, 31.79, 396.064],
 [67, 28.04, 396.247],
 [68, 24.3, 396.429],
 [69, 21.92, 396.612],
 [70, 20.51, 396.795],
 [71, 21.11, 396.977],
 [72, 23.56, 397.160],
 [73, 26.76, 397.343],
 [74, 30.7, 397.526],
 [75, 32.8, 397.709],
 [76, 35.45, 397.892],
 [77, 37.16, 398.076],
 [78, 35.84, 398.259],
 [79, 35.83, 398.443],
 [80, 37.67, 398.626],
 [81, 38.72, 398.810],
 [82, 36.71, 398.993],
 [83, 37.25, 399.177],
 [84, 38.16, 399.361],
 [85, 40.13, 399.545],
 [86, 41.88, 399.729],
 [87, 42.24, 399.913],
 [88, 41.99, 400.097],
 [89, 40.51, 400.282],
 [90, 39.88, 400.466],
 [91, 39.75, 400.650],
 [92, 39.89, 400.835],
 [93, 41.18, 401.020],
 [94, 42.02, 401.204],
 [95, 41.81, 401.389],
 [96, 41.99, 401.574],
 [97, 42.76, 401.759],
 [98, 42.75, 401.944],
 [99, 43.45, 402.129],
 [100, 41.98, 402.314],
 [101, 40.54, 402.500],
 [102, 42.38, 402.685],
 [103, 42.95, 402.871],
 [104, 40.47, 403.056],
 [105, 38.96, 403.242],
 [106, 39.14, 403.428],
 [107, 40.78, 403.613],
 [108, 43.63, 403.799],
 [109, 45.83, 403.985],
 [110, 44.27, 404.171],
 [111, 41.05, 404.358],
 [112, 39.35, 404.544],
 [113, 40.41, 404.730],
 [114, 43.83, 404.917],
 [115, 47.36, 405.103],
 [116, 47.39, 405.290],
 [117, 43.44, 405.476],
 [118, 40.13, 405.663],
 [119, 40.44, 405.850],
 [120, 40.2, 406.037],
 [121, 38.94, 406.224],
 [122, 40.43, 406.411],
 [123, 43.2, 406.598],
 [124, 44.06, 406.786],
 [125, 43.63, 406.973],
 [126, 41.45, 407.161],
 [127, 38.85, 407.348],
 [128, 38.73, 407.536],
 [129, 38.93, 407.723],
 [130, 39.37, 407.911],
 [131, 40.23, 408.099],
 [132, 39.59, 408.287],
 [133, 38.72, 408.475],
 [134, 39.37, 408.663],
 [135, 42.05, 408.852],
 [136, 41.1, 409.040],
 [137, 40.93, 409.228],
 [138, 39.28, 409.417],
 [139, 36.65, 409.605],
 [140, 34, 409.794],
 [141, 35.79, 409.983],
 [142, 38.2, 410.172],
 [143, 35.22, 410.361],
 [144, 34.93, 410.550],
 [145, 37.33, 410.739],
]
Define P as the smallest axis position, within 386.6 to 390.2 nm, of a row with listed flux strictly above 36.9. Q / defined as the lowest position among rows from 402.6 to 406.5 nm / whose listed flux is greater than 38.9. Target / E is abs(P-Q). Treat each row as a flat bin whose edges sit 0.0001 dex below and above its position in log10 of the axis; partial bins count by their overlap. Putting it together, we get 15.99 nm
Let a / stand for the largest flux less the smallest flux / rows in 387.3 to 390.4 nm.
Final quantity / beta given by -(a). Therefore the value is -6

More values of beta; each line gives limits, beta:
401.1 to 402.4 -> -2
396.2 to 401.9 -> -22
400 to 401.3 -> -2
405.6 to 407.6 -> -5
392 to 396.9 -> -17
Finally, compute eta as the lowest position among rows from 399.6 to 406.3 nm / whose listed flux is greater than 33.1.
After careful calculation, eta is 399.729 nm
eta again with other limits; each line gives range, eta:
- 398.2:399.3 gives 398.259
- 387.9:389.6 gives 387.941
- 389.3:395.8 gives 390.091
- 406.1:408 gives 406.224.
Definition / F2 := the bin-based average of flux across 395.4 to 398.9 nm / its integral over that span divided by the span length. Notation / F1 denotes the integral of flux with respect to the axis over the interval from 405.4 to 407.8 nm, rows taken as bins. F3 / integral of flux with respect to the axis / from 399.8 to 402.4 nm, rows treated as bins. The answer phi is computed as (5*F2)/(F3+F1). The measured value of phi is 0.75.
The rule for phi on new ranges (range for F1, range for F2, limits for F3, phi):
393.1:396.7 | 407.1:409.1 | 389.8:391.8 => 1.12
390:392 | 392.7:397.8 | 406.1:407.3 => 1.19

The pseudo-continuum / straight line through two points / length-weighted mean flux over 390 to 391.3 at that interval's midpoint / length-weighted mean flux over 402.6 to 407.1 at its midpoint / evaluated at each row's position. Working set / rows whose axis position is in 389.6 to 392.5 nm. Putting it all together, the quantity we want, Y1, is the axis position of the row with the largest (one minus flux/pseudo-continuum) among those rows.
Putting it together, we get 389.732 nm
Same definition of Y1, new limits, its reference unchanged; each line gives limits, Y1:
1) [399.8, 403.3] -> 403.242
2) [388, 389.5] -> 389.373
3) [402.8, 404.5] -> 403.242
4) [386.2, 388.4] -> 388.298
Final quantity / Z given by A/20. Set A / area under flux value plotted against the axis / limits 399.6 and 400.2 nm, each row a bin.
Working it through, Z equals 1.26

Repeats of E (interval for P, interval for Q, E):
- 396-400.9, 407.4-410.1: 9.65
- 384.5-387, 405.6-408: 18.97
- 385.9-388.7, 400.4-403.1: 13.77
